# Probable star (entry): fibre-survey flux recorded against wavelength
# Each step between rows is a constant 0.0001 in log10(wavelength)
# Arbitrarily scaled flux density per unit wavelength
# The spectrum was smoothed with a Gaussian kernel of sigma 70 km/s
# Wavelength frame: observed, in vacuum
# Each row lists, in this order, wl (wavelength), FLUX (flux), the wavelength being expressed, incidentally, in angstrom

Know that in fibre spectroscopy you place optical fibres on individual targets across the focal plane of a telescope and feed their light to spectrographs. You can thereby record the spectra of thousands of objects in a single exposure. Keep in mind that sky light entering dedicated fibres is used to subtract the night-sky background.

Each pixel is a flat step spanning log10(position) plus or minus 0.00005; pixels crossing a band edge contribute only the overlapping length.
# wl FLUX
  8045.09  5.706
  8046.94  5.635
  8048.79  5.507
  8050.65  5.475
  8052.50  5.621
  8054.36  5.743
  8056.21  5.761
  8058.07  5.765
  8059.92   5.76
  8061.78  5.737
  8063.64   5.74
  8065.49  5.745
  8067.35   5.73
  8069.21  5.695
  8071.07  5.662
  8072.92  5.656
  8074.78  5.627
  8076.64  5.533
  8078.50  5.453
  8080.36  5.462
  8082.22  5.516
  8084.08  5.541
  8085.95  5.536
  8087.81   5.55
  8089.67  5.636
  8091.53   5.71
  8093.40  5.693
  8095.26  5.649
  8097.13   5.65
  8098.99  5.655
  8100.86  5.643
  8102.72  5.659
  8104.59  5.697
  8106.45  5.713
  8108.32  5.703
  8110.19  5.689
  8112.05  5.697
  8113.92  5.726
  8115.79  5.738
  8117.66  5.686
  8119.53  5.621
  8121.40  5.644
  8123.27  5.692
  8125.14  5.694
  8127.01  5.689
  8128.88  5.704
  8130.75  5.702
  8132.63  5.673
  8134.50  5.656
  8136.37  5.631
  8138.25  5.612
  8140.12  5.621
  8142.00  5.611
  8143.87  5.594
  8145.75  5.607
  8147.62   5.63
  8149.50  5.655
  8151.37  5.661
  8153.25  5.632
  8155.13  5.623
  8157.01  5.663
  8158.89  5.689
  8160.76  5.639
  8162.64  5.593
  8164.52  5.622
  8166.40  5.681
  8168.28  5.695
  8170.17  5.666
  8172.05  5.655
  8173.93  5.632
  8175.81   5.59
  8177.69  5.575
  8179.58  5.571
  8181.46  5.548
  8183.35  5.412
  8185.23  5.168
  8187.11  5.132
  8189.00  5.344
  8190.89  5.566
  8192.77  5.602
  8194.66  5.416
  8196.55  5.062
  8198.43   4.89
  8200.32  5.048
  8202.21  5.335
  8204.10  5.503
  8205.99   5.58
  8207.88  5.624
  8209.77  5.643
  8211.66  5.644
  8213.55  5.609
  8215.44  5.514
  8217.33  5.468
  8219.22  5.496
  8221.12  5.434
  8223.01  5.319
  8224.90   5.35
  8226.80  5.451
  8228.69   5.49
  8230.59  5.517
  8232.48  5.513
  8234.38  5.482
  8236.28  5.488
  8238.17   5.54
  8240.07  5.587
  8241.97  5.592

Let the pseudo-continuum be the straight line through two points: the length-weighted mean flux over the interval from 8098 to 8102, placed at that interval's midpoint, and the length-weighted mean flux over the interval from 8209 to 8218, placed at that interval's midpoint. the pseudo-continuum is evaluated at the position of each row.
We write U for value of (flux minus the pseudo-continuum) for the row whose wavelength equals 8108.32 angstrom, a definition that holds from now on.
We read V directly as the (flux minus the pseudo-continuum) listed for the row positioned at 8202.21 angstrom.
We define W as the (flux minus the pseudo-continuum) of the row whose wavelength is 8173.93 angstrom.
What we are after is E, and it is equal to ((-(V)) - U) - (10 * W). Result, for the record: 0.0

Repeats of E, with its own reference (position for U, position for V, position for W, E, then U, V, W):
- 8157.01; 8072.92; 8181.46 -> 0.5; 0.044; 0.0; -0.05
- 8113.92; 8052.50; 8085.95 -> 1.3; 0.078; -0.1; -0.13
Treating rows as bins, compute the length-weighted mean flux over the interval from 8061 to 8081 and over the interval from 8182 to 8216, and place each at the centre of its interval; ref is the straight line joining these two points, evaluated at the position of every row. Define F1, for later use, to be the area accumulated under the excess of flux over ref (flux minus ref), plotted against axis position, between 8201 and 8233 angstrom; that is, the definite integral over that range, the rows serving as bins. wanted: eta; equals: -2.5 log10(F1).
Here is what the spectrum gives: -1.60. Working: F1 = 4.3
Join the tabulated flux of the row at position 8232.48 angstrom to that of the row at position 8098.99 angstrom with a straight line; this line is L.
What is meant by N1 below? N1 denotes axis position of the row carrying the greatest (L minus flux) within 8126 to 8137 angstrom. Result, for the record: 8136.37 angstrom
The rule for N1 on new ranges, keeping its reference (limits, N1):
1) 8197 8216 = 8198.43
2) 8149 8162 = 8155.13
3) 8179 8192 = 8187.11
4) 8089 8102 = 8089.67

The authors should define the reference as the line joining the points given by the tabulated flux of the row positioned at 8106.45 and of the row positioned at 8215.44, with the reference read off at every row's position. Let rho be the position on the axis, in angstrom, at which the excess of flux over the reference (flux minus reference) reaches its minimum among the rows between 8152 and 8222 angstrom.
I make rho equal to 8198.43 angstrom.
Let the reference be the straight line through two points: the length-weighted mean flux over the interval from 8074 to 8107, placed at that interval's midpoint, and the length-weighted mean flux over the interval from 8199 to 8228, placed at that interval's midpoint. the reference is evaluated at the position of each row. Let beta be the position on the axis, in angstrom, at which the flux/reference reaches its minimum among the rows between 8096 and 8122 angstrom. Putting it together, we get 8100.86 angstrom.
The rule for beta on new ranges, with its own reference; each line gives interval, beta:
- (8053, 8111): 8078.50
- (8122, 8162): 8143.87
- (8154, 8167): 8162.64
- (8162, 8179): 8177.69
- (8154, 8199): 8198.43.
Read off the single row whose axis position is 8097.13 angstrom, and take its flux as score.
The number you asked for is 5.65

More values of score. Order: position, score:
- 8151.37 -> 5.661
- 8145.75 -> 5.607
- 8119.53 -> 5.621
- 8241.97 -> 5.592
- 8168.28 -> 5.695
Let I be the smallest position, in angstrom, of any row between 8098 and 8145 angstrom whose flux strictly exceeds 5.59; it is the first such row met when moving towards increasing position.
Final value 8098.99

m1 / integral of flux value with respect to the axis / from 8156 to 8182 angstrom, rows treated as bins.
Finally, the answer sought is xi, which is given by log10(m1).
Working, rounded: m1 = 146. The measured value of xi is 2.17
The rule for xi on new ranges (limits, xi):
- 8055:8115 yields 2.53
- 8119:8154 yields 2.30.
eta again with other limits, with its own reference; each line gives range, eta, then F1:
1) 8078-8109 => 0.64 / 0.6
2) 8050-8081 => 1.74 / 0.2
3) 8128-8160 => -1.66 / 4.6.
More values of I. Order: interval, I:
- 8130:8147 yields 8130.75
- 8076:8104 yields 8089.67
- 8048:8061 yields 8052.50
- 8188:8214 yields 8192.77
